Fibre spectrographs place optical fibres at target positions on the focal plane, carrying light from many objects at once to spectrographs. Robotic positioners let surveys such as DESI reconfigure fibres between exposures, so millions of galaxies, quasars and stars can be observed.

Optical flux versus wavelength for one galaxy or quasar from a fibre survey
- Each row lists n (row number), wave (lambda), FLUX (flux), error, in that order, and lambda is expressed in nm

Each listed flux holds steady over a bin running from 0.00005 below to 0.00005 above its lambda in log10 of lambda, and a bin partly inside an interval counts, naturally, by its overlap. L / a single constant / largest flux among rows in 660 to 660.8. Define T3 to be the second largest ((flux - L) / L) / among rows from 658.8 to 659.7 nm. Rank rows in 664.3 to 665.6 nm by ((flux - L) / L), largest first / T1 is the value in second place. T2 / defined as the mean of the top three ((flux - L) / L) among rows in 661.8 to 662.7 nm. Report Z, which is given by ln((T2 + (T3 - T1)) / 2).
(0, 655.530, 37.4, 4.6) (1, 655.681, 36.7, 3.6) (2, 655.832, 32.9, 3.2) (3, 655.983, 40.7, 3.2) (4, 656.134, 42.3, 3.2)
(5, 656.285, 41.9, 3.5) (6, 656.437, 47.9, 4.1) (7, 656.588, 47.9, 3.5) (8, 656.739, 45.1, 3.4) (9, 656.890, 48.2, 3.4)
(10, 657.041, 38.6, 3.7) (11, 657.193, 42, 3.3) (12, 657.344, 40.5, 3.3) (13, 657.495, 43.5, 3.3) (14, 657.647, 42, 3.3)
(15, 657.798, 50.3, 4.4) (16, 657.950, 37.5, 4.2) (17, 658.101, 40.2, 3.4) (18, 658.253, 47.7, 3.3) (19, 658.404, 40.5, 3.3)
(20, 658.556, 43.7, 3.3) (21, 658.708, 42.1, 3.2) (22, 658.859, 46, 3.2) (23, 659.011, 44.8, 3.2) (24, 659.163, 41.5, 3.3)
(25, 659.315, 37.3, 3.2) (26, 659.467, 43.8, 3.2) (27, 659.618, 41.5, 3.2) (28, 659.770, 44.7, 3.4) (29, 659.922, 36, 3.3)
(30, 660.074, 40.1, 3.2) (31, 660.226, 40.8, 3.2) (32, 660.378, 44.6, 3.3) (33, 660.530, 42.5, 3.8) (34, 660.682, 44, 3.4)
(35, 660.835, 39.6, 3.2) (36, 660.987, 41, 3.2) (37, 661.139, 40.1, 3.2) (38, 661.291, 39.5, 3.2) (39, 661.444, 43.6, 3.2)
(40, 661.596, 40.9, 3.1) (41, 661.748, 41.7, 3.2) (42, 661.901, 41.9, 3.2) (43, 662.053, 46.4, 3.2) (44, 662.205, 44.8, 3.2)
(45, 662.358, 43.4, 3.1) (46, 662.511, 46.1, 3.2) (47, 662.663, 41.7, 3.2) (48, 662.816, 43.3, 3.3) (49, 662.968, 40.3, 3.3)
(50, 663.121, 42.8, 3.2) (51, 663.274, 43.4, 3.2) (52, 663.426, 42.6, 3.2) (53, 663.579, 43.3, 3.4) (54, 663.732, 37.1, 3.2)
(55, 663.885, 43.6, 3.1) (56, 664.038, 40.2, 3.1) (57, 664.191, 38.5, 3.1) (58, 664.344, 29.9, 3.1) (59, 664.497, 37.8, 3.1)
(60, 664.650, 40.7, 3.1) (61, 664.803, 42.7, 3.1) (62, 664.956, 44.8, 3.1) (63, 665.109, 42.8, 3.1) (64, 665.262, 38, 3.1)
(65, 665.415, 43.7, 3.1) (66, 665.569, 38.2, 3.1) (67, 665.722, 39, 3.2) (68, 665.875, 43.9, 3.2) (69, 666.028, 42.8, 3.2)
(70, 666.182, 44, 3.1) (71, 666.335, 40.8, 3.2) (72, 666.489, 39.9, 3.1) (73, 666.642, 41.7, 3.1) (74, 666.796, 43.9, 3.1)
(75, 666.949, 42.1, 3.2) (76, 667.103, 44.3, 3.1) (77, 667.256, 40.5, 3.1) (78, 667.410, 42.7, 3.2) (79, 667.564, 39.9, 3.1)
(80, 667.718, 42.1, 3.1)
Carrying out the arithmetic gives -3.7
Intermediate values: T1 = -0.020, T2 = 0.026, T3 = 0.00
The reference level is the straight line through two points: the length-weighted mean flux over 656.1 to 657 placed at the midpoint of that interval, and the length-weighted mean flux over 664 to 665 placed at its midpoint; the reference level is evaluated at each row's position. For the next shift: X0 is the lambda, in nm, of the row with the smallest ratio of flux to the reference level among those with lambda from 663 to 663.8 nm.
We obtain 663.732 nm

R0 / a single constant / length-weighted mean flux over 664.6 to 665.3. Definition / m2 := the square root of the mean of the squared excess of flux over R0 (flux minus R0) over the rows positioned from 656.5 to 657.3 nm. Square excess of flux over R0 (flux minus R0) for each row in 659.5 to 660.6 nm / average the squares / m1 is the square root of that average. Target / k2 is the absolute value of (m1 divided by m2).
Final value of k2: 0.7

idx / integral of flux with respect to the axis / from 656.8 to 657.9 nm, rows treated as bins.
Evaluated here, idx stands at 47.8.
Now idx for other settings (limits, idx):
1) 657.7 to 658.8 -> 47.5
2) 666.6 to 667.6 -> 42.2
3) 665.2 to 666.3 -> 45.5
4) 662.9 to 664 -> 46.0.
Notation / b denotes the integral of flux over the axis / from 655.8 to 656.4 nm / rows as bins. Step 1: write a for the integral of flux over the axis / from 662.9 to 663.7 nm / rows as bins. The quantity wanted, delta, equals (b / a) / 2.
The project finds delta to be 0.36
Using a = 34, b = 24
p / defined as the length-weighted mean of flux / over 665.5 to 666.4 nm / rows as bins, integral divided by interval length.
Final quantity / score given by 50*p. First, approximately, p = 41.5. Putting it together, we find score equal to 2076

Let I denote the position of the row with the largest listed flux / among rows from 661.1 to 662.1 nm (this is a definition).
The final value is 662.053 nm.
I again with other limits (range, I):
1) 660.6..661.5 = 660.682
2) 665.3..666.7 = 666.182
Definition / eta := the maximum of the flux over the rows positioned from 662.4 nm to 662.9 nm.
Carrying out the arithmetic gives 46.1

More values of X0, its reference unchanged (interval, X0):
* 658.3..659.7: 659.315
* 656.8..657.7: 657.041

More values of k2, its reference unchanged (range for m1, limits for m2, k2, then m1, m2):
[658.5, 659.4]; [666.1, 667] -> 1.9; 2.8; 1.5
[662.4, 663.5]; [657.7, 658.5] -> 0.4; 1.8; 5.0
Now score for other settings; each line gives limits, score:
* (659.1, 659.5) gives 2025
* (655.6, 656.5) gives 2012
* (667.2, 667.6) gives 2056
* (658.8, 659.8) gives 2133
